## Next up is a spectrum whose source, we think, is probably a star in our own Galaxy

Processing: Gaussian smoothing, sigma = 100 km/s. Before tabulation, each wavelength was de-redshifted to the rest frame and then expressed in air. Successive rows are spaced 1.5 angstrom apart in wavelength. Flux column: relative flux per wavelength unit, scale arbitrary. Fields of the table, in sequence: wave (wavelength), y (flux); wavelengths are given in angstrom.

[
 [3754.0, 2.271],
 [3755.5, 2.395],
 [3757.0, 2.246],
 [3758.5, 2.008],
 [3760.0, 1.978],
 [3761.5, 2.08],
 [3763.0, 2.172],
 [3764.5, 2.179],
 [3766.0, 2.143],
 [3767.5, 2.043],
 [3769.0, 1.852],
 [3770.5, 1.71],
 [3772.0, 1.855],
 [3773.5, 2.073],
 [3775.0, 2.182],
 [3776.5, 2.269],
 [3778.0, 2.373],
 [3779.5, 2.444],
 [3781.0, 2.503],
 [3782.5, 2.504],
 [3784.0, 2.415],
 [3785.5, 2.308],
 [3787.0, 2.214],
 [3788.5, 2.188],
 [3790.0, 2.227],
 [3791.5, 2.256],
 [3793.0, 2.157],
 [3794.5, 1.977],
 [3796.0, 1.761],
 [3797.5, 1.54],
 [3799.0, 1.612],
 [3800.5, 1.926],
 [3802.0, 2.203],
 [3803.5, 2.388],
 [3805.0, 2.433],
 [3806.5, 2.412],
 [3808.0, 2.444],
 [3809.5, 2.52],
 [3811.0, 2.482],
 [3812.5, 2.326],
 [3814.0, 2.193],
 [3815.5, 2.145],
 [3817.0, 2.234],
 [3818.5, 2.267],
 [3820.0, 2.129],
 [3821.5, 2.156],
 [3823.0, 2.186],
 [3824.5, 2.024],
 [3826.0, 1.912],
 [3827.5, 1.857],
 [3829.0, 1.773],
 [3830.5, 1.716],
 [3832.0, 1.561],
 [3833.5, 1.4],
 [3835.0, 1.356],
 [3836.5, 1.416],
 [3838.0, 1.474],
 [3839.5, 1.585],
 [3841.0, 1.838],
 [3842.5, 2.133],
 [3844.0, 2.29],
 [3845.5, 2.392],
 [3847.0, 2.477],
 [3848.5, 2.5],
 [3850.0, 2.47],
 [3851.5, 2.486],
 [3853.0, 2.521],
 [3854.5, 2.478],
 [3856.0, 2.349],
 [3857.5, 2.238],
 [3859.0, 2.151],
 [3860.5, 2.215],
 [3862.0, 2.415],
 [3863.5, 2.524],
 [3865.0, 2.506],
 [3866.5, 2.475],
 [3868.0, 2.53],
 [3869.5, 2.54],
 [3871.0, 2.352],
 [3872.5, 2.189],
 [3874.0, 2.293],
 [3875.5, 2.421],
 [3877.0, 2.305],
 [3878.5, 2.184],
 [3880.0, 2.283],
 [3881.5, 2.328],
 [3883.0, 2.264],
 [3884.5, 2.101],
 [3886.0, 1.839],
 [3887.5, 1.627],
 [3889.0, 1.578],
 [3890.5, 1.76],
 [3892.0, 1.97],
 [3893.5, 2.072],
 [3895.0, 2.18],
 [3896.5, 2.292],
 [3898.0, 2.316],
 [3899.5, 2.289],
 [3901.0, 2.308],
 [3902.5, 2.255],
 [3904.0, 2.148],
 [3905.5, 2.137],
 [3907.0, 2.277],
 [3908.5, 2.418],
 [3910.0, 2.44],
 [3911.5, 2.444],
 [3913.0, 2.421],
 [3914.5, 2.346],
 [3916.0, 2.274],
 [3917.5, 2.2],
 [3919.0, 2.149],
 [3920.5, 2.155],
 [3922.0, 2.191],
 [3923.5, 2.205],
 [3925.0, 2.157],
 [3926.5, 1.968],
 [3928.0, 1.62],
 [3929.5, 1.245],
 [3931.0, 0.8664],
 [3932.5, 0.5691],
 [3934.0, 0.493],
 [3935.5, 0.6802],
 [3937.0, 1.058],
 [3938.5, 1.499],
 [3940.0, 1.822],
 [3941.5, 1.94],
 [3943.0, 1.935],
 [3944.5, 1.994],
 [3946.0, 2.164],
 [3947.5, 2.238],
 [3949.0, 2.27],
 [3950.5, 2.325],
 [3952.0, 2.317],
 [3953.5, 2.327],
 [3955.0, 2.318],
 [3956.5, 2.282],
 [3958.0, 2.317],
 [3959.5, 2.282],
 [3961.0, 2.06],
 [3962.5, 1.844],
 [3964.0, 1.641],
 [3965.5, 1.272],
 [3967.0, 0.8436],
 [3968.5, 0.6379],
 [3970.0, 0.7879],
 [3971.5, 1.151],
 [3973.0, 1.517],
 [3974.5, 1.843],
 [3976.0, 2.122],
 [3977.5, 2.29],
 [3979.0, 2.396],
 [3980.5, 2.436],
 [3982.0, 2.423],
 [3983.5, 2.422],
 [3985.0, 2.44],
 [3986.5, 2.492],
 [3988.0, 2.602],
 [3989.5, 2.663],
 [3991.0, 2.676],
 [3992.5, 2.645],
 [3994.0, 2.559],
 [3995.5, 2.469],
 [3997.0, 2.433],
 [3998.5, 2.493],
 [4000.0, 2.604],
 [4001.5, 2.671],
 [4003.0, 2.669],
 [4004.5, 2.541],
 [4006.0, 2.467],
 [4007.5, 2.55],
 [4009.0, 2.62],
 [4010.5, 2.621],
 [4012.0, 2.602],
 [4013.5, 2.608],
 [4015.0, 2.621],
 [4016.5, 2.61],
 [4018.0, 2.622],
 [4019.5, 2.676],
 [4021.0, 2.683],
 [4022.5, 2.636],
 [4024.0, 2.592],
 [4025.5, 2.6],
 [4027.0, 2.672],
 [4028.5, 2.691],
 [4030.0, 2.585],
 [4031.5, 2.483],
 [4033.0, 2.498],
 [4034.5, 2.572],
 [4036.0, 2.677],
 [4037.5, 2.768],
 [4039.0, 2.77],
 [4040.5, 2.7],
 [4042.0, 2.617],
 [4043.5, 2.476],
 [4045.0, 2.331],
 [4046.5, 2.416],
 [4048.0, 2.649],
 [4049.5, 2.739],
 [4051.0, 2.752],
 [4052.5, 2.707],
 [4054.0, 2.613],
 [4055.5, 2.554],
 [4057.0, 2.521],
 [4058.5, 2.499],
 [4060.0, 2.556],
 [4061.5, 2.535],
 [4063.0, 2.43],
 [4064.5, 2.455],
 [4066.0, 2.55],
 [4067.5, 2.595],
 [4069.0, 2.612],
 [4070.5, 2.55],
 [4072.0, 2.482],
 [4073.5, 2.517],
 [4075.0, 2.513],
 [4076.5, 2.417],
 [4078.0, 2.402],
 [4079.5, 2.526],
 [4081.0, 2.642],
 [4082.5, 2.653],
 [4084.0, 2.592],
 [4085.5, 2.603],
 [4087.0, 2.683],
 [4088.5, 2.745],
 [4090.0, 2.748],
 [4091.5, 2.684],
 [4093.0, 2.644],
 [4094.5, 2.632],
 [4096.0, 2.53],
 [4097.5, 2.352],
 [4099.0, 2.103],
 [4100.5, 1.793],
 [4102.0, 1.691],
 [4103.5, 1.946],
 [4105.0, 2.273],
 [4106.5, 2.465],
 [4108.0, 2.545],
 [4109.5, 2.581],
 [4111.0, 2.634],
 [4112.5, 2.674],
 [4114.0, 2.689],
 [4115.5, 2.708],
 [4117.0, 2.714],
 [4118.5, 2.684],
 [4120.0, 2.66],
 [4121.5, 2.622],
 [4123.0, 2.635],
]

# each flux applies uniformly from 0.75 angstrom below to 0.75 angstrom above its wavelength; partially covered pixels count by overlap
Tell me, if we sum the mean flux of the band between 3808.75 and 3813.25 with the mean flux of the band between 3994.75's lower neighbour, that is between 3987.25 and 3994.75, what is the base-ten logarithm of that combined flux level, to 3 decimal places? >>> 0.705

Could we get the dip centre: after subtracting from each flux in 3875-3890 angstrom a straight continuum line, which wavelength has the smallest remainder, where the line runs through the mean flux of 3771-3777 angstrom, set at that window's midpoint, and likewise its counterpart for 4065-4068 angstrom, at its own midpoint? 3889.0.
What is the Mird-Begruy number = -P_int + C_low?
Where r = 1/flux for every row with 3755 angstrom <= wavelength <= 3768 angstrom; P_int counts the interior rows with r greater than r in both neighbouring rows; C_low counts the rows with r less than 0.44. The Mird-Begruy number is 0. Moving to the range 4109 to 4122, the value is 9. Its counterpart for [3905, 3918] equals 7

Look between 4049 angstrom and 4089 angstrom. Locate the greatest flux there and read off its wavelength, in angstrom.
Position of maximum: 4051.0 angstrom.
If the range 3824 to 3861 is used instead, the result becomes 3853.0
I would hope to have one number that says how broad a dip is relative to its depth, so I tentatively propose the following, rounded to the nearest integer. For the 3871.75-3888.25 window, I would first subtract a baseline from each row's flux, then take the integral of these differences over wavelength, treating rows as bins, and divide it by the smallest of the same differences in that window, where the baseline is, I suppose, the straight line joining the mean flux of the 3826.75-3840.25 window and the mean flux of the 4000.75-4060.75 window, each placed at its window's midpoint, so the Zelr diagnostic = -26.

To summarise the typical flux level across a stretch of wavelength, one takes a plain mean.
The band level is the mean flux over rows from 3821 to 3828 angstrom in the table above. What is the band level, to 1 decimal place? 2.0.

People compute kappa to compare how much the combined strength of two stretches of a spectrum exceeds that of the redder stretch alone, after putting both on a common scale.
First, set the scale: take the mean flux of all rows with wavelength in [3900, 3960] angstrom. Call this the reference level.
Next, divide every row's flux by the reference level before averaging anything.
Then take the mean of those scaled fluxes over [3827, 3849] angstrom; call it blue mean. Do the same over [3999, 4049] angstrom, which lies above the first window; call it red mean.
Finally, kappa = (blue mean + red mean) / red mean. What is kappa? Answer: 1.71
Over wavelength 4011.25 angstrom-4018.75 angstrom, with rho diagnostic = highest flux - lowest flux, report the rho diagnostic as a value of 0.0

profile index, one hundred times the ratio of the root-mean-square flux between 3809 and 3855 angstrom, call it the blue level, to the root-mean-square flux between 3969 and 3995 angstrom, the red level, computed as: 93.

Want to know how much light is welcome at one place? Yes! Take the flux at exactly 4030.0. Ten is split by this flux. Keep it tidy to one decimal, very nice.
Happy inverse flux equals 3.9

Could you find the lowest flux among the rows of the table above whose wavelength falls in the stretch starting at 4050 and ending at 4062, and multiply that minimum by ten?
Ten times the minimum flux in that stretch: 25.0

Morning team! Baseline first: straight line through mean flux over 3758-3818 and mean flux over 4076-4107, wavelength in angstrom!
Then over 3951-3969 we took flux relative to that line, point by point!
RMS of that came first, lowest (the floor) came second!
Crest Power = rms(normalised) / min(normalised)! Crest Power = 3.0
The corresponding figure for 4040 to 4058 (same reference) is 1.1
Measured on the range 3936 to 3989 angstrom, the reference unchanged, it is 3.2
